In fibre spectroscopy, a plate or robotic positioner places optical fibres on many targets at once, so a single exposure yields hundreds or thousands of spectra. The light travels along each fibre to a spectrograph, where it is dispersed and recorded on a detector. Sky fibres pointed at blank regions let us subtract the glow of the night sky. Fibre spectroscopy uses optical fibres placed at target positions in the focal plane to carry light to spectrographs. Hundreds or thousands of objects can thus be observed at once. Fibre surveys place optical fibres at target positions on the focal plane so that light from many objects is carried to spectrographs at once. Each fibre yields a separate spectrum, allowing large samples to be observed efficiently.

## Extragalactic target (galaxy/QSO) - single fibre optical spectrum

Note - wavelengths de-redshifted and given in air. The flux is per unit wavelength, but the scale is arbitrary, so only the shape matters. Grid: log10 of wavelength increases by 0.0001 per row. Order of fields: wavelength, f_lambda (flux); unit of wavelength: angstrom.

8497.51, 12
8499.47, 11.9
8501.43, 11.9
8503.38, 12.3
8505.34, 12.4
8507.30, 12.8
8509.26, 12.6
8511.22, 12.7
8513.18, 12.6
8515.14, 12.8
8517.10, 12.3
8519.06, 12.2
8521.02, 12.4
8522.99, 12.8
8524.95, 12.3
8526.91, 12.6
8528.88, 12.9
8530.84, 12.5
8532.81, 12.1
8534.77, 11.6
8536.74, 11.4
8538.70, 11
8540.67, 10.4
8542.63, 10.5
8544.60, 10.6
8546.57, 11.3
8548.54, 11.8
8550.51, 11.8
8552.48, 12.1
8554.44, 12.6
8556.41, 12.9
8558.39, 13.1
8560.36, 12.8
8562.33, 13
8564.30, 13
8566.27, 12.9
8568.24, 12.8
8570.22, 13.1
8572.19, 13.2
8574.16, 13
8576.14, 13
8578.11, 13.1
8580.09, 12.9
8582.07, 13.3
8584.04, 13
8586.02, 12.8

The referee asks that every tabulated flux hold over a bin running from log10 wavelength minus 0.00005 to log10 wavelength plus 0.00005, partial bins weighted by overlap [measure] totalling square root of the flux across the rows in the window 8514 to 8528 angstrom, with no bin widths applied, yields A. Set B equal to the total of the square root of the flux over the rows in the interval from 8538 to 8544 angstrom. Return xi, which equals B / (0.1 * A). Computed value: 4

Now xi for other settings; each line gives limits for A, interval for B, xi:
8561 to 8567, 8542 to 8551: 15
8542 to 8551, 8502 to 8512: 11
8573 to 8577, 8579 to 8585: 15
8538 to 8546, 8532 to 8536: 5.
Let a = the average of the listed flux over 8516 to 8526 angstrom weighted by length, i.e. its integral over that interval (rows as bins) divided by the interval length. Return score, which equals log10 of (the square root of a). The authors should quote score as 0.547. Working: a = 12.4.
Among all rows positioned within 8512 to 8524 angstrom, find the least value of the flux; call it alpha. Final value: 12.2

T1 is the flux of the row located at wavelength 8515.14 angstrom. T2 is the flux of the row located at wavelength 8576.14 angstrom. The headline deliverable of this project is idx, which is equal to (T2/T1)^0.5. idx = 1.01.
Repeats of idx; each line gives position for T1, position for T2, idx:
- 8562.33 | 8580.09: 1.00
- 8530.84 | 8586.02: 1.01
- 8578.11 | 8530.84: 0.98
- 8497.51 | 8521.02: 1.02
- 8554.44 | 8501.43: 0.97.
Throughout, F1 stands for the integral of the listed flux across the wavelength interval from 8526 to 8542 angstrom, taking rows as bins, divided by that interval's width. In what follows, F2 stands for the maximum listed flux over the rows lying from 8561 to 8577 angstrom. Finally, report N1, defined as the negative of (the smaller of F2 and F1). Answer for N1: -11.8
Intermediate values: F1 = 11.8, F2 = 13.2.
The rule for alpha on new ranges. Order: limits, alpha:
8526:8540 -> 11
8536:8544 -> 10.4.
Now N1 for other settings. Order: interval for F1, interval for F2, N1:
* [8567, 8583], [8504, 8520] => -12.8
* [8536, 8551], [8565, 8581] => -11.1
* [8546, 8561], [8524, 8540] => -12.3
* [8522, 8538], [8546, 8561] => -12.2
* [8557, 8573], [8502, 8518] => -12.8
